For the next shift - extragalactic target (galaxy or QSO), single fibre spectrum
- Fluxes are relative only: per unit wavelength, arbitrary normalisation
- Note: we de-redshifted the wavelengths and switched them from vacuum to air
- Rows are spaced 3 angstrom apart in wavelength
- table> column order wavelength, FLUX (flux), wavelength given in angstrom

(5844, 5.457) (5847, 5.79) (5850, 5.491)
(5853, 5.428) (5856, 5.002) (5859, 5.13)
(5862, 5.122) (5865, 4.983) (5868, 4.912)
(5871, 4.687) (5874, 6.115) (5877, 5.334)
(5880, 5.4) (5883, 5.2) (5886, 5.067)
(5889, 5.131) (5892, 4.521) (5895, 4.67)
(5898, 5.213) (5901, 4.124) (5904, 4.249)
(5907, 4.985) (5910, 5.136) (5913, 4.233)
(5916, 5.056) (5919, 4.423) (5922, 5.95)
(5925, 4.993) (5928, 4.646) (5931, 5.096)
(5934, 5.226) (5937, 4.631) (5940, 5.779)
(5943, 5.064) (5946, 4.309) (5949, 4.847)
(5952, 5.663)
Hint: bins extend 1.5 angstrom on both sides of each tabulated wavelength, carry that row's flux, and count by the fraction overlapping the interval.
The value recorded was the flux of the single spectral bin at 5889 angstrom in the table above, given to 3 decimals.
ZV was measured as 5.131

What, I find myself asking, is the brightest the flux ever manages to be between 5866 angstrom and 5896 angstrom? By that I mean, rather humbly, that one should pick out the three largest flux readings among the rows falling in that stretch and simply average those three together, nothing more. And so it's 5.62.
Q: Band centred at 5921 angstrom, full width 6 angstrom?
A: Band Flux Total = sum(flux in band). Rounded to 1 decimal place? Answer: 10.4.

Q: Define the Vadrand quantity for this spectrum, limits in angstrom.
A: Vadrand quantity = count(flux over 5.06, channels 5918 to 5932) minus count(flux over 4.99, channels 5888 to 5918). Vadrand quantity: -2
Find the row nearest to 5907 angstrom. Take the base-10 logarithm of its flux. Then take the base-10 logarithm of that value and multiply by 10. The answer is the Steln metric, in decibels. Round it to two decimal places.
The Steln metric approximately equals -1.56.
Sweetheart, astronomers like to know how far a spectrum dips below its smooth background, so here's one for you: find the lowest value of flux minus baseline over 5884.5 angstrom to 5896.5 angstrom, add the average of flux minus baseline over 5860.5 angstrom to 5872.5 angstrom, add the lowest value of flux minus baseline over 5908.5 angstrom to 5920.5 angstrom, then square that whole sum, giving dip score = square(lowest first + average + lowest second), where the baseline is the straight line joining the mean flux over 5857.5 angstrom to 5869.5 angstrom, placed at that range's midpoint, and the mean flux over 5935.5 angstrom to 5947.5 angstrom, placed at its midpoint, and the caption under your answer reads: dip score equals 1.8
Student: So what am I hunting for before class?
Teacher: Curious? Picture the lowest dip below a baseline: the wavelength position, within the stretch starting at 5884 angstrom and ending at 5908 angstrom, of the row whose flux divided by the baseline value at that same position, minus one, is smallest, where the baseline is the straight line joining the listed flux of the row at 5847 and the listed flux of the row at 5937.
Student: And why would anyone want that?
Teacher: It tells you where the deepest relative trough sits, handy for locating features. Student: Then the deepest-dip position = 5901 angstrom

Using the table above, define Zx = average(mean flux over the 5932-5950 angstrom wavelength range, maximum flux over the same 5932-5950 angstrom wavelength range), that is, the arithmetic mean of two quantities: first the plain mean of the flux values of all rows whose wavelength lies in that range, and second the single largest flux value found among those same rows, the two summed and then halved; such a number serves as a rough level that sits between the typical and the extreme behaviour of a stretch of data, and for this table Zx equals 5.4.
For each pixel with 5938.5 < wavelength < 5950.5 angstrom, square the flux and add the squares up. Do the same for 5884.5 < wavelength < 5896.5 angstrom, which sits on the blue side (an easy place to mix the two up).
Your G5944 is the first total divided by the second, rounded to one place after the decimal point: 1.1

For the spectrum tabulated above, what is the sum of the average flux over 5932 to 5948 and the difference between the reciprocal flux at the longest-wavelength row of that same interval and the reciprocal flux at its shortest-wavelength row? 5.04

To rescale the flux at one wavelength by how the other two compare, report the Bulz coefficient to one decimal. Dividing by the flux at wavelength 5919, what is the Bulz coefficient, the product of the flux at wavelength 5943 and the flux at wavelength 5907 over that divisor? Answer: 5.7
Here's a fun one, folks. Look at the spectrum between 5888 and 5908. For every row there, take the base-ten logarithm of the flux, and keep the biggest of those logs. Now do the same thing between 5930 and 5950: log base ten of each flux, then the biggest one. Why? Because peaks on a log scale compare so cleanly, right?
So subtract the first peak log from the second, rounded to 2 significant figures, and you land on 0.045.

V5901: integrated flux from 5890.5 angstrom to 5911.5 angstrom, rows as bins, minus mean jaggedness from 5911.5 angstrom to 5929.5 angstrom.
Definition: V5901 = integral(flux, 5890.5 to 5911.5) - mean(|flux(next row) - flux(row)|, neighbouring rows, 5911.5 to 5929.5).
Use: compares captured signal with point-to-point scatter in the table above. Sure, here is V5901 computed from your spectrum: 98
